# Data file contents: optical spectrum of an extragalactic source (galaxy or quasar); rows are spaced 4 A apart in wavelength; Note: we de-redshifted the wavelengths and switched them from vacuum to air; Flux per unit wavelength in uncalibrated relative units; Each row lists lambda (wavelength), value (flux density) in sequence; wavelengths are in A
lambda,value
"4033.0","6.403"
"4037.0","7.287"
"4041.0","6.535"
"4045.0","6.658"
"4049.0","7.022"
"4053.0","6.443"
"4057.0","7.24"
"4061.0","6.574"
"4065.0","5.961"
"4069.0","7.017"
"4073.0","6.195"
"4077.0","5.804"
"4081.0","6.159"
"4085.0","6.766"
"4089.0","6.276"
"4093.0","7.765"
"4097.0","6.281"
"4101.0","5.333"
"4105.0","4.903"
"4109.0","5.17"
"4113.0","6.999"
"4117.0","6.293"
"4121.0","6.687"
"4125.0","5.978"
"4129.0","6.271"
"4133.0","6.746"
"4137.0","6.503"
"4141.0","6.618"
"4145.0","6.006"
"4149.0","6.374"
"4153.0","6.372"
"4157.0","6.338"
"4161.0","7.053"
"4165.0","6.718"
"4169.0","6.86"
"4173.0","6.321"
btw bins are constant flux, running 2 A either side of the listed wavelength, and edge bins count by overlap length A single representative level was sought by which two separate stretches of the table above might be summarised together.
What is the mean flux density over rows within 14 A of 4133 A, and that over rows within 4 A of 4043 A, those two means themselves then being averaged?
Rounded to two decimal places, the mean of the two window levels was 6.50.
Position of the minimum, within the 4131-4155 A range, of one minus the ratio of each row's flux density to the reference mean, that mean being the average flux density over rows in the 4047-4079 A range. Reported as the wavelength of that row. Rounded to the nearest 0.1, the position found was 4133.0 A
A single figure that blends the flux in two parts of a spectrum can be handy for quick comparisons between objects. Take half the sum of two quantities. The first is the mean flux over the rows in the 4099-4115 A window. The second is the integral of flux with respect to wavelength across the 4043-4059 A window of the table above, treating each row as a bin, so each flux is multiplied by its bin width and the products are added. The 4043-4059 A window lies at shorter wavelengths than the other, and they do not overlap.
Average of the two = 57.5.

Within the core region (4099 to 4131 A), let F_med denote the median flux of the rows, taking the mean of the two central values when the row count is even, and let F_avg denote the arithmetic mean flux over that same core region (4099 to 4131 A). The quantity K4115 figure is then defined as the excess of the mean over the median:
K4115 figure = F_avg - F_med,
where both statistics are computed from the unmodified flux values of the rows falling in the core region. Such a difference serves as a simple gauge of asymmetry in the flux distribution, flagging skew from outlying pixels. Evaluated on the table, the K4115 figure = -0.17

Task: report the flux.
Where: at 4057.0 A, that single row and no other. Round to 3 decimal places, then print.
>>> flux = 7.240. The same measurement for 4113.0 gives 6.999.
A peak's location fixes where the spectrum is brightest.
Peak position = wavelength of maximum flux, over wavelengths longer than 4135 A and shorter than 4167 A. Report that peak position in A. 4161.0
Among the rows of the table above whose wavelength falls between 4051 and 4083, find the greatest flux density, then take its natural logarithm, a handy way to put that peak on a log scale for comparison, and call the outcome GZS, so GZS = 1.98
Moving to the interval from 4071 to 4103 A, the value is 2.05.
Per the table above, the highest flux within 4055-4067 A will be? 7.24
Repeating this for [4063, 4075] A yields 7.017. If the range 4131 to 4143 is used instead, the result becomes 6.746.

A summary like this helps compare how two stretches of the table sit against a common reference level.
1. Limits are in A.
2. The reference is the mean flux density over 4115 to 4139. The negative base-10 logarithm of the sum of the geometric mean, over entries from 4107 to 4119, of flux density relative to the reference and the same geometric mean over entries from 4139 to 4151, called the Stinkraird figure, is -0.29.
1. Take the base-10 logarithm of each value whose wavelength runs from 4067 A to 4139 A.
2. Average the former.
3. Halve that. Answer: 0.398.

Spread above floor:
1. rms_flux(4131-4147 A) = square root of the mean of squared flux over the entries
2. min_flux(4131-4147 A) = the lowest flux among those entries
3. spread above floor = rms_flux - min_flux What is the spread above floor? 0.47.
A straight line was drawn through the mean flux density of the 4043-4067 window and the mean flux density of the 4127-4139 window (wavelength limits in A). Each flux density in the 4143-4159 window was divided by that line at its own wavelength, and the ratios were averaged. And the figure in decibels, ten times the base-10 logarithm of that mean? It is -0.14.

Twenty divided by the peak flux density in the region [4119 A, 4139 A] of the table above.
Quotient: 2.96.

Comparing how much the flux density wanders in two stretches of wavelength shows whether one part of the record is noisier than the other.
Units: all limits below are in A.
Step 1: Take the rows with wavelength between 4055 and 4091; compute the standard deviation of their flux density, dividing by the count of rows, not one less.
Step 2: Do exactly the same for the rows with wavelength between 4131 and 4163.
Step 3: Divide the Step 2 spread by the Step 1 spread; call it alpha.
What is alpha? 0.64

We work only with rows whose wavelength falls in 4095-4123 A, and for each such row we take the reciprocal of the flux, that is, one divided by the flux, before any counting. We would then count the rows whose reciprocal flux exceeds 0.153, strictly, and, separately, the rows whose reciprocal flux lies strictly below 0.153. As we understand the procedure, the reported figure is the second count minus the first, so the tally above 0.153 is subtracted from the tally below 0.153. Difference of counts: -3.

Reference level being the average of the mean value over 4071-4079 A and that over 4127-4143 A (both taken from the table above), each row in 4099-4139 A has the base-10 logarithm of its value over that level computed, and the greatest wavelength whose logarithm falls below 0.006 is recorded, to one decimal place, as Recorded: 4129.0 A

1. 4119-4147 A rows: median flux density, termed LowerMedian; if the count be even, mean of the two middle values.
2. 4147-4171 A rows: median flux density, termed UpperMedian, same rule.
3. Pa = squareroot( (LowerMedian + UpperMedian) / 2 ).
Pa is 2.55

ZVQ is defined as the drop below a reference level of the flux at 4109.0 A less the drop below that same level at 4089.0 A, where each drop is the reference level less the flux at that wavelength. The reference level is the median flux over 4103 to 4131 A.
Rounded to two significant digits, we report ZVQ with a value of 1.1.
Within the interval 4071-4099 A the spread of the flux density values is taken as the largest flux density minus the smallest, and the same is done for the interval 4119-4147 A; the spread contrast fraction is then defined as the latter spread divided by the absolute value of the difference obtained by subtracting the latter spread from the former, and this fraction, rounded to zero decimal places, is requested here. 1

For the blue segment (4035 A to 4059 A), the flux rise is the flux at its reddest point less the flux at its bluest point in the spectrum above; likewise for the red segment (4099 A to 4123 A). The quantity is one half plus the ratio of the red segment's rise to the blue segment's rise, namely -28.3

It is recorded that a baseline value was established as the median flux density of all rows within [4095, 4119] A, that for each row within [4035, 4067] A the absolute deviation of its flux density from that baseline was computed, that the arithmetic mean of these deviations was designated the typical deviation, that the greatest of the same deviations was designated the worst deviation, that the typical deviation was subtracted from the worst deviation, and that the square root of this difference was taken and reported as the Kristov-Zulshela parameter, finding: 0.76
